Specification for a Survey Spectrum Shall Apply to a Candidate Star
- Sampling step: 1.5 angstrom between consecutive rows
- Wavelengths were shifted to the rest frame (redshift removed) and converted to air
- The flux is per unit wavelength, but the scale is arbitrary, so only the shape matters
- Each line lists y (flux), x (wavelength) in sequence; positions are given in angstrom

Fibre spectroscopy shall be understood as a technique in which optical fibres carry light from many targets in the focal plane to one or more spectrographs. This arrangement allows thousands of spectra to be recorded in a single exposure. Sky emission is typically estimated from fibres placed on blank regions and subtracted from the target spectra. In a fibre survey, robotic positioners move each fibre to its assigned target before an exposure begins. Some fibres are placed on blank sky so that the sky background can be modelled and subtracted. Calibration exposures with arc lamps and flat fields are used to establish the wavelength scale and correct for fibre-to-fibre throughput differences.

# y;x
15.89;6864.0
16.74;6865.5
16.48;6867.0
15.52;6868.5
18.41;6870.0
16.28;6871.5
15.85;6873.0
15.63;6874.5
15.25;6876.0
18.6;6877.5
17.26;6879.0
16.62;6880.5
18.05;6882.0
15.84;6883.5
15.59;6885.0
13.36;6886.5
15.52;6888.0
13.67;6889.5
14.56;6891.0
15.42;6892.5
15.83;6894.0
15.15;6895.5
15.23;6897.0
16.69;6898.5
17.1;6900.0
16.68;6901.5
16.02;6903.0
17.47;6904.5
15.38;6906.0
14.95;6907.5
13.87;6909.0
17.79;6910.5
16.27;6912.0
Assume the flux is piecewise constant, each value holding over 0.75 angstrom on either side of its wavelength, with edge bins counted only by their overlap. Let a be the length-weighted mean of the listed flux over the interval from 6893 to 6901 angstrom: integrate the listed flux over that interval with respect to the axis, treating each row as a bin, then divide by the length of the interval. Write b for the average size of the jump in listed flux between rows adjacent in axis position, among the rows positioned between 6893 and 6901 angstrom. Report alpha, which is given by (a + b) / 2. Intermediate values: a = 16.0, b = 0.7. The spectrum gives 8.3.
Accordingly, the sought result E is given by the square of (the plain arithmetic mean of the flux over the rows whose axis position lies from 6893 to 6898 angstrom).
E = 237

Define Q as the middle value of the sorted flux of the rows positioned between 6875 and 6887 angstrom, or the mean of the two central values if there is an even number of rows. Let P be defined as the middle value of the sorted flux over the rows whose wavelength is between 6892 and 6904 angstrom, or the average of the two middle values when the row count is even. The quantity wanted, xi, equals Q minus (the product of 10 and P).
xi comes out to -143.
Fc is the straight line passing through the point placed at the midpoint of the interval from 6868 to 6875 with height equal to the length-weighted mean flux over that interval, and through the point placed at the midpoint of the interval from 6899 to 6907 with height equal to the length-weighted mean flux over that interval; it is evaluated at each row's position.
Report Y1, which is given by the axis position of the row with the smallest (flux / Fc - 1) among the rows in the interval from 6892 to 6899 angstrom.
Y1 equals 6895.5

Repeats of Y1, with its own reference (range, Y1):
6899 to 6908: 6907.5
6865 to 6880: 6876.0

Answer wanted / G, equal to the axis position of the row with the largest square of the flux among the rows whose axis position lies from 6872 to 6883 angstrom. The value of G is 6877.5 angstrom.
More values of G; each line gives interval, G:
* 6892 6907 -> 6904.5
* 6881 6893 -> 6882.0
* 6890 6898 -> 6894.0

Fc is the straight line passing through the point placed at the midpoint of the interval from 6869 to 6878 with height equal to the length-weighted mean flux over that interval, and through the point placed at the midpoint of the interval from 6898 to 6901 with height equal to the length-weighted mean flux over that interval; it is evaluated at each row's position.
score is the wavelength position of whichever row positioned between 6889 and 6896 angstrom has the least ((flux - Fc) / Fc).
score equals 6889.5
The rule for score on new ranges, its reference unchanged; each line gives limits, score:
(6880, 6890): 6886.5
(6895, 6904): 6895.5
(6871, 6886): 6876.0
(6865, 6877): 6876.0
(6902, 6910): 6909.0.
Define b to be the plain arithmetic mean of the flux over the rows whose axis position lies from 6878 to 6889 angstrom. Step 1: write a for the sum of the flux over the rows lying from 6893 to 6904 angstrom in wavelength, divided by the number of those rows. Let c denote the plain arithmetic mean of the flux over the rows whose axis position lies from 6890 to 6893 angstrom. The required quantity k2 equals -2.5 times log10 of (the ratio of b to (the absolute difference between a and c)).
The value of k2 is -2.9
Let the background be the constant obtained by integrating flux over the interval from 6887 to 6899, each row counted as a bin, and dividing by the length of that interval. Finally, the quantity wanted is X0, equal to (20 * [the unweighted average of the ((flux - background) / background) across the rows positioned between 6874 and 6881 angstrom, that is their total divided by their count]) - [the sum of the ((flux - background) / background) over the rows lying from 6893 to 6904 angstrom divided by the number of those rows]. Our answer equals 1.89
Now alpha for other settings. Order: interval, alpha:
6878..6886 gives 8.9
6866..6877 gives 8.7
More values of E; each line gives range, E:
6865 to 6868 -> 276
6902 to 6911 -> 253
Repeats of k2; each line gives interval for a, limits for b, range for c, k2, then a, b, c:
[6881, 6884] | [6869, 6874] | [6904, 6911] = -3.0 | 16.9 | 16.8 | 15.9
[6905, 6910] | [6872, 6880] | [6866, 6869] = -2.8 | 14.7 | 16.5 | 16.0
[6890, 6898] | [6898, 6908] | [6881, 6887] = -3.8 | 15.2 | 16.3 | 15.7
